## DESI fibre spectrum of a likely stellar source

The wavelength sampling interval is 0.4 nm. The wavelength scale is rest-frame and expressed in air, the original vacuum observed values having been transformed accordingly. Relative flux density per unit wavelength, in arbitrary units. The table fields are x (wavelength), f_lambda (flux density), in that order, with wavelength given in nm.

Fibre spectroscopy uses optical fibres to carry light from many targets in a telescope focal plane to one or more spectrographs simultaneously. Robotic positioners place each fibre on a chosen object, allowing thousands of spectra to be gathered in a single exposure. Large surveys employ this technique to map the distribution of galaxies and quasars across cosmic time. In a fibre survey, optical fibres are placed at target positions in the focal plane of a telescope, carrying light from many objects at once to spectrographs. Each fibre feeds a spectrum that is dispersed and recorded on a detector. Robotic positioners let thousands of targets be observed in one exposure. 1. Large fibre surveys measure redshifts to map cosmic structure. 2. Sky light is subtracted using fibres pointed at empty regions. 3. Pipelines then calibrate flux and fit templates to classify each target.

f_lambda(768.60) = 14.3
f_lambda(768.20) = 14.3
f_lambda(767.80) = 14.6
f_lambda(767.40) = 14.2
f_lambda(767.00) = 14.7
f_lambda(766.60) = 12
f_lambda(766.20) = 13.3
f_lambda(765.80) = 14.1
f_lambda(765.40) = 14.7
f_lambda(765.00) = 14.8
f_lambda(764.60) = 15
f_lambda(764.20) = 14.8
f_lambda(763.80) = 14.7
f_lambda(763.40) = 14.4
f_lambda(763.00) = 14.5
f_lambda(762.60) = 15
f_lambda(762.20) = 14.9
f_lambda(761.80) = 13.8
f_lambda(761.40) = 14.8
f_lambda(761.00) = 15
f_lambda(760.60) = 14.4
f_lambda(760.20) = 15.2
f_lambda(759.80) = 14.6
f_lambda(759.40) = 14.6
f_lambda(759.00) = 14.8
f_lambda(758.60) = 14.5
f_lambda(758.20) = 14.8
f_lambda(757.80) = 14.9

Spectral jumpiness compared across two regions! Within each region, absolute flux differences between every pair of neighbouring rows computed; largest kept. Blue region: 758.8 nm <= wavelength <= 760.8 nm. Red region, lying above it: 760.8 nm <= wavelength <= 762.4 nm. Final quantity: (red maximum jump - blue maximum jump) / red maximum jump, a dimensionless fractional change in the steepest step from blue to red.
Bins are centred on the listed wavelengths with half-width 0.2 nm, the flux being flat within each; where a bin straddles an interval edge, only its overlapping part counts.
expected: 0.27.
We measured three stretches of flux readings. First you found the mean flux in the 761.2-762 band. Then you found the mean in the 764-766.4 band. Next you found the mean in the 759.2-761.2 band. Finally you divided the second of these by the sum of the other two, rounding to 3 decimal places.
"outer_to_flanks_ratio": 0.497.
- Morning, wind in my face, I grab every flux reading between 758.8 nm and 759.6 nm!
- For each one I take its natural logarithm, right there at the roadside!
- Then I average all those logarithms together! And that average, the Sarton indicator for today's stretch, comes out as 2.69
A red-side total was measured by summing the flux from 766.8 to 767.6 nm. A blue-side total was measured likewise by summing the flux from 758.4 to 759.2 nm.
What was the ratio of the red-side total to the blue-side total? 0.99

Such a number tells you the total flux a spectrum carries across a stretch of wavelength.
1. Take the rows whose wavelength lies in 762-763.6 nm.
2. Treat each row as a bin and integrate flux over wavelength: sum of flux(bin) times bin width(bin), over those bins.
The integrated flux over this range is 23.5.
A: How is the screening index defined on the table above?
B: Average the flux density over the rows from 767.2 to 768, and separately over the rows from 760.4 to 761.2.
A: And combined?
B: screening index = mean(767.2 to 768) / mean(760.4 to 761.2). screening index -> 0.98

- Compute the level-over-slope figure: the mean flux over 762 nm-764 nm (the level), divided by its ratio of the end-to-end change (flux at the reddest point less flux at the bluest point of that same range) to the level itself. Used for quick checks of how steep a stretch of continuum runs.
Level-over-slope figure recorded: -1080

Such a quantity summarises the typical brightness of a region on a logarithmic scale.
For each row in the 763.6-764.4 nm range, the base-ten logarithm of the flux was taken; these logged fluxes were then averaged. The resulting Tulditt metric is 1.17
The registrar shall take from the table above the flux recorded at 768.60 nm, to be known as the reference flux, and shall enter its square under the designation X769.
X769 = 204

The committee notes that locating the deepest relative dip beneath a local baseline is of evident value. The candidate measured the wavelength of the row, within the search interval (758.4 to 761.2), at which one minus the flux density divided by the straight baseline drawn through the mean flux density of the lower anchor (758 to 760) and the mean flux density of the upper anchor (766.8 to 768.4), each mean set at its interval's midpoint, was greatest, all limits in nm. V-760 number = 760.60 nm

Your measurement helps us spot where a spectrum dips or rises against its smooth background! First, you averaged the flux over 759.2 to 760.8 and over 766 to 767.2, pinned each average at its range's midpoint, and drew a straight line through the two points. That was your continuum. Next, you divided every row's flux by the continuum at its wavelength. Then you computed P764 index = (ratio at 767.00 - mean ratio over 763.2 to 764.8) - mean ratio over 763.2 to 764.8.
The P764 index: -1.01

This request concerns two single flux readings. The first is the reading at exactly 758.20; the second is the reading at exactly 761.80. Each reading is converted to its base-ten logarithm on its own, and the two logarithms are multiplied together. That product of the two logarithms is 1.33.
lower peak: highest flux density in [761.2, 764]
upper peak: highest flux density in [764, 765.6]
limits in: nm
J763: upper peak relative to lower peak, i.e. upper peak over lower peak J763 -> 1.00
